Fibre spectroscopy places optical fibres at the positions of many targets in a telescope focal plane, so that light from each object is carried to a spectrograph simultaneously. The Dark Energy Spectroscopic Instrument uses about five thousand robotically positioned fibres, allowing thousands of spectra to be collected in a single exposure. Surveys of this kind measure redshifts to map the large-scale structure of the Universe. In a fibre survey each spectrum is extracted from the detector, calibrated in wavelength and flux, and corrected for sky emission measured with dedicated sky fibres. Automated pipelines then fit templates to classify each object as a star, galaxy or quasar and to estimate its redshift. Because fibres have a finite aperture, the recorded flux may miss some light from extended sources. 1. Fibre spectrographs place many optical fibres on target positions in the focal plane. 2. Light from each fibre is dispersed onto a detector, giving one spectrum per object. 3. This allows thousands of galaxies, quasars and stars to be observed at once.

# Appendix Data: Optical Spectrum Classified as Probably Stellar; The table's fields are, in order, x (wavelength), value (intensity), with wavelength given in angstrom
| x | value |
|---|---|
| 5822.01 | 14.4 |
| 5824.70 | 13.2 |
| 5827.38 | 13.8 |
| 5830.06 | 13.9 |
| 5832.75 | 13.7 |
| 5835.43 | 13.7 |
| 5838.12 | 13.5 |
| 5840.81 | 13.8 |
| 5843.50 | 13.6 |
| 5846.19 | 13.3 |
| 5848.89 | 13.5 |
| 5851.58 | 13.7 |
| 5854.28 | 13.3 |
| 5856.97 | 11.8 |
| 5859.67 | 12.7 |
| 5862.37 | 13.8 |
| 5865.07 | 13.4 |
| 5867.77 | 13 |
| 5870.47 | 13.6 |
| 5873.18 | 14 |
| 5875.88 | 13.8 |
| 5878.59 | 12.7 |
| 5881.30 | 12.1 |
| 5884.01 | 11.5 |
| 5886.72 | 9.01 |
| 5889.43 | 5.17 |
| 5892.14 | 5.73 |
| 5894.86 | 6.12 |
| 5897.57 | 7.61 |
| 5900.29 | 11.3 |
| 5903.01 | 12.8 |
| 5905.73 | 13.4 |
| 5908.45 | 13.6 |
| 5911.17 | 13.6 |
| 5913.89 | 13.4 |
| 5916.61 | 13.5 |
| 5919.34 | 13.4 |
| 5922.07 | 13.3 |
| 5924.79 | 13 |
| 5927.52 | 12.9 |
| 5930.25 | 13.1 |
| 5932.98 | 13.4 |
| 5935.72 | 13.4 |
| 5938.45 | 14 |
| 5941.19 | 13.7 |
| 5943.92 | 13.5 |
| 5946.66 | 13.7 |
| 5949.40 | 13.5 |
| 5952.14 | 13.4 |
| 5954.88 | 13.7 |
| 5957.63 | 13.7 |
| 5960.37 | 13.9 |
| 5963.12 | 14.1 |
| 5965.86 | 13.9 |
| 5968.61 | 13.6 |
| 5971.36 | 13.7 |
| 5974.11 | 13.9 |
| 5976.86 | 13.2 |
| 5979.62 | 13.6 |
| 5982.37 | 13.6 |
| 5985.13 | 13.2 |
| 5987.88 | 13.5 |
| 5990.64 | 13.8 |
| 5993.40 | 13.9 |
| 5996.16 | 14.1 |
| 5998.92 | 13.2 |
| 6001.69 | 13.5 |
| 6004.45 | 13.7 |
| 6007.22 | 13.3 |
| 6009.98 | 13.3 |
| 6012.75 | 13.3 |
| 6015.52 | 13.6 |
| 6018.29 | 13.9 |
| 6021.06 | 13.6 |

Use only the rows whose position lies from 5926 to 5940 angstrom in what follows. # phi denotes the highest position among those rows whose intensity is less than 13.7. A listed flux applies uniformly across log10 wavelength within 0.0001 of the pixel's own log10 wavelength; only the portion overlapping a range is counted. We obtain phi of 5935.72 angstrom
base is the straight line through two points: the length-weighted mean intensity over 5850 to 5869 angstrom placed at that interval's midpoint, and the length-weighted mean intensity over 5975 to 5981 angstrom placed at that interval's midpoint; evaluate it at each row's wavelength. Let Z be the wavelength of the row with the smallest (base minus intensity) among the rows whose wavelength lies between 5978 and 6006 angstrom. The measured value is 5996.16 angstrom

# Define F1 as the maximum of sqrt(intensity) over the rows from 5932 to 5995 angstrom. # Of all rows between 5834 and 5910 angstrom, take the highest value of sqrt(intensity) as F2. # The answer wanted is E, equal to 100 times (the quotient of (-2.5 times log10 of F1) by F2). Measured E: -38.4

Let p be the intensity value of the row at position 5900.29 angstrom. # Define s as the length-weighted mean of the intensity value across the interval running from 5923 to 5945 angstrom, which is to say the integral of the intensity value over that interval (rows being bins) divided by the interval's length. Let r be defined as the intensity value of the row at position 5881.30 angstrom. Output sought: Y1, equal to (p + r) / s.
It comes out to 1.75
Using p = 11.3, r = 12.1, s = 13.4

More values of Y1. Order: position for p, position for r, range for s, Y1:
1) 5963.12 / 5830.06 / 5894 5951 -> 2.20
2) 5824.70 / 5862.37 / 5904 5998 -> 1.99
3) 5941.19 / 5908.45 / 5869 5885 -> 2.10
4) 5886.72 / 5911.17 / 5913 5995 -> 1.67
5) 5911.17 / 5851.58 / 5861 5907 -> 2.46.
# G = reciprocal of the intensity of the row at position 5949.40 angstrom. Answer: 0.0741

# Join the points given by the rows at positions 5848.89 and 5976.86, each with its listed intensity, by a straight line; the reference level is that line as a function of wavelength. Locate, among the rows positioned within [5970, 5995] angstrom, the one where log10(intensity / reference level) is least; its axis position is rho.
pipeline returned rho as 5976.86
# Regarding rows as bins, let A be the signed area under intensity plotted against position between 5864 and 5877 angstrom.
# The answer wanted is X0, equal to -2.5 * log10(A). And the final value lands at -5.62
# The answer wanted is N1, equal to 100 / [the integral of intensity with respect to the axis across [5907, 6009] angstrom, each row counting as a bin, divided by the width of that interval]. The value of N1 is 7.38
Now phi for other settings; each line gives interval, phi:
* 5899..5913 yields 5911.17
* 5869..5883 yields 5881.30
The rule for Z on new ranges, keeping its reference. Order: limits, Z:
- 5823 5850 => 5830.06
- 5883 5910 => 5908.45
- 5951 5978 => 5963.12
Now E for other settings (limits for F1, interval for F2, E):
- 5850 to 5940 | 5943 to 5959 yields -38.7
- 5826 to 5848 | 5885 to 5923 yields -38.7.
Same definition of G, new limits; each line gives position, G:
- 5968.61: 0.0735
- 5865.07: 0.0746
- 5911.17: 0.0735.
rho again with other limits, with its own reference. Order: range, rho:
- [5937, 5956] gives 5952.14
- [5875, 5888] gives 5886.72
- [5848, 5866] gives 5856.97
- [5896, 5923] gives 5897.57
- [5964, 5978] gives 5976.86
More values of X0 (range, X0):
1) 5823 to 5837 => -5.71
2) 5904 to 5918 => -5.69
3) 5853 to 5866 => -5.57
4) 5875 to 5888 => -5.46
